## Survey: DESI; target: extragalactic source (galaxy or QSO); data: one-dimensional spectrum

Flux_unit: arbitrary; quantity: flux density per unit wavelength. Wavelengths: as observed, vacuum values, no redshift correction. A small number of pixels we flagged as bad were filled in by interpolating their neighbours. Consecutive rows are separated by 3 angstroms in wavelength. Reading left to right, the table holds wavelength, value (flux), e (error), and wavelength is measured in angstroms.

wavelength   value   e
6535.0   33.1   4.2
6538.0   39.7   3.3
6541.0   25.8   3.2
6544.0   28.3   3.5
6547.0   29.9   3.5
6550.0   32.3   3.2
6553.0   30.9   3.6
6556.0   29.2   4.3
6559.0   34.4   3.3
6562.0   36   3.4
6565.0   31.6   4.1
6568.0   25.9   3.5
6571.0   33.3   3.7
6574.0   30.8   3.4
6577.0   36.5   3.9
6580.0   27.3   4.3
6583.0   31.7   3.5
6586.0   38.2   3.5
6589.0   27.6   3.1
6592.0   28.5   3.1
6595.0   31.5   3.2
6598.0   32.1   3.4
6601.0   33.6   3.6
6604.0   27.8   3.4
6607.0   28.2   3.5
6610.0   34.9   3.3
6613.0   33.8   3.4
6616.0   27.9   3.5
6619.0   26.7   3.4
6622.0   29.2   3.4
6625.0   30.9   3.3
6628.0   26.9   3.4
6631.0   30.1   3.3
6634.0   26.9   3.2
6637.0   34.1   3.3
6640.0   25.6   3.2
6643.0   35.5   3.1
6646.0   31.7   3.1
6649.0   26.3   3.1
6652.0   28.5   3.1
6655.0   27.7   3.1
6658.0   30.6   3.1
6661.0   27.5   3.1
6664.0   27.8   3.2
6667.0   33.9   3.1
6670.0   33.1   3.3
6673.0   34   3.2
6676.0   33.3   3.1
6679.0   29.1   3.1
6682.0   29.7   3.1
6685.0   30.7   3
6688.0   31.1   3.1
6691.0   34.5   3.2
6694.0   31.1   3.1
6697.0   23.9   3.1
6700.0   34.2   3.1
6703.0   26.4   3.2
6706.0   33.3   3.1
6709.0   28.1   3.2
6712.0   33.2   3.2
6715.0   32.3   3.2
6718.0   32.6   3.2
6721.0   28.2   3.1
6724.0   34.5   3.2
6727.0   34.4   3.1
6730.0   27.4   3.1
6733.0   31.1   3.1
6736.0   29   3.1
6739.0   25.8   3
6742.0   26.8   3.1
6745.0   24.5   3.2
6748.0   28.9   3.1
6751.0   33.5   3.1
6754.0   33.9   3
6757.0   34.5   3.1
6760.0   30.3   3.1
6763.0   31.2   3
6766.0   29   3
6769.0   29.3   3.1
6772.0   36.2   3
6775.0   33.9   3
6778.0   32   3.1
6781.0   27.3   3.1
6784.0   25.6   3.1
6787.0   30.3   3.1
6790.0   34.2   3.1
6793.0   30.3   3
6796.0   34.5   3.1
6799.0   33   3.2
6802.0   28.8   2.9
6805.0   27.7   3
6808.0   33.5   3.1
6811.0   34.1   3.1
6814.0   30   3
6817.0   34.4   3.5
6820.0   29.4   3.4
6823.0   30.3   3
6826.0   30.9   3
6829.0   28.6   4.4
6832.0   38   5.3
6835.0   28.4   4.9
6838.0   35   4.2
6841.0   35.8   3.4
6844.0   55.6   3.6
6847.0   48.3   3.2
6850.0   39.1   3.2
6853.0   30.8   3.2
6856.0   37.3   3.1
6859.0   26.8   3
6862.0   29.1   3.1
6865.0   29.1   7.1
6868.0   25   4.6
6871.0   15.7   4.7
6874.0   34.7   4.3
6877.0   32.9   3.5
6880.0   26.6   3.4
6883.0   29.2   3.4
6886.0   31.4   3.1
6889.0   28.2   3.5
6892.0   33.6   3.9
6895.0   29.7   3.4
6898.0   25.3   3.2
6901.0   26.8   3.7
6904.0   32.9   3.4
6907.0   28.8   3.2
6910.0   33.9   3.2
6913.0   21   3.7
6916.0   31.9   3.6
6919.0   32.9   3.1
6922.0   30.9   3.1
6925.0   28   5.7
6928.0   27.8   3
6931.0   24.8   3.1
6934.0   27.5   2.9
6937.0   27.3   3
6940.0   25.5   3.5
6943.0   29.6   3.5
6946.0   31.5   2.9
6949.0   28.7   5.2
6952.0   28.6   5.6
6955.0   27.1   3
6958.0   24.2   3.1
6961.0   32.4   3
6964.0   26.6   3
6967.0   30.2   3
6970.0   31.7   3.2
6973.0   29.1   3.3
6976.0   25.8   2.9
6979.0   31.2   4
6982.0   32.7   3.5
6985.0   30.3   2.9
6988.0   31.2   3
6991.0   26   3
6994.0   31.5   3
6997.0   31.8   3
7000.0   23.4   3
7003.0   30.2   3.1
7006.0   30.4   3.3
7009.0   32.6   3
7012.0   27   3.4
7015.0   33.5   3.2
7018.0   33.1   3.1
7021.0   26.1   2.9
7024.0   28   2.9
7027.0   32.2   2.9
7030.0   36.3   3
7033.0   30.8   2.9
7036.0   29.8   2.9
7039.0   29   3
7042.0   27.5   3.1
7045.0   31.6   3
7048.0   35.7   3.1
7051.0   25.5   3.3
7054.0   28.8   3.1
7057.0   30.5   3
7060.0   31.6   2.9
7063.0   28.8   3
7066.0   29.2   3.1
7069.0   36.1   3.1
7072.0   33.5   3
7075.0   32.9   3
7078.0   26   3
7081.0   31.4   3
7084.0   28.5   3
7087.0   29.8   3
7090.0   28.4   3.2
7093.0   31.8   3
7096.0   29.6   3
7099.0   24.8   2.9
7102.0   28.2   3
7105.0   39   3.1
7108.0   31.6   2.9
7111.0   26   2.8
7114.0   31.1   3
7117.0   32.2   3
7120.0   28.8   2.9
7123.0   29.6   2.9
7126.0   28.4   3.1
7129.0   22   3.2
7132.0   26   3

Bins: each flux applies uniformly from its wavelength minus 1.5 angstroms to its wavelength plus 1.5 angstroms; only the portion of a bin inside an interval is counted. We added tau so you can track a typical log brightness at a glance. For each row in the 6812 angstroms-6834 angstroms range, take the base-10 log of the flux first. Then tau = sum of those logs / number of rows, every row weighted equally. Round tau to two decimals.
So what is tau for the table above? 1.50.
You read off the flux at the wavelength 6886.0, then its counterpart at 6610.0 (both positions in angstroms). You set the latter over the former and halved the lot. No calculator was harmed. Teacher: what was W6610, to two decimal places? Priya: 0.56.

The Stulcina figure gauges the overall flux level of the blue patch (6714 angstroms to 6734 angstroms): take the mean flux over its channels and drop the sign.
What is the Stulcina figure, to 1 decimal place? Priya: 31.5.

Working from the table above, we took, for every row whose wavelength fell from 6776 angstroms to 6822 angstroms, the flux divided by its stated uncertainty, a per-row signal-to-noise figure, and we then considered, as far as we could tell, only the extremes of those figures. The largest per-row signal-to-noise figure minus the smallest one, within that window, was 2.9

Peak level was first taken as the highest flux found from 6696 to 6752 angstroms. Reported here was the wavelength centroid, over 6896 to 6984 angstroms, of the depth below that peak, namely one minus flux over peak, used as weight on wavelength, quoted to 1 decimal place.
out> 6938.7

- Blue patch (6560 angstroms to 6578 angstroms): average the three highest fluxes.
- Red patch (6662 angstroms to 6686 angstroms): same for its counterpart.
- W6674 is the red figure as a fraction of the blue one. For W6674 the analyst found 0.96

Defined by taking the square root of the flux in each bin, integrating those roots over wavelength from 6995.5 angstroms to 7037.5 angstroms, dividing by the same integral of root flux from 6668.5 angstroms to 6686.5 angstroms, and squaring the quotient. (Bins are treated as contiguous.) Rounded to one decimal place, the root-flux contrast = 5.2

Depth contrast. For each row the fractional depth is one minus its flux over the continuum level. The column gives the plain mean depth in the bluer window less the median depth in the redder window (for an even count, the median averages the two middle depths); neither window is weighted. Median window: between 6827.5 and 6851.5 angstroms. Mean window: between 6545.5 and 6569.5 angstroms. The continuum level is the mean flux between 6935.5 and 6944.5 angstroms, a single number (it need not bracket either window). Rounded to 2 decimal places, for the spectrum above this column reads 0.20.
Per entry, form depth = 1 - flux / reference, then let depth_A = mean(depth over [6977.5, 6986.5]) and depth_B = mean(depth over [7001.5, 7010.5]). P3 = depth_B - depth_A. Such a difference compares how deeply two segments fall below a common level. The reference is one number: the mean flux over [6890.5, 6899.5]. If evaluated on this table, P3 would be 0.01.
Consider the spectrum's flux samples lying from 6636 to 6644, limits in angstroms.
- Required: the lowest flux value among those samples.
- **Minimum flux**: 25.6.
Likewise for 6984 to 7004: 23.4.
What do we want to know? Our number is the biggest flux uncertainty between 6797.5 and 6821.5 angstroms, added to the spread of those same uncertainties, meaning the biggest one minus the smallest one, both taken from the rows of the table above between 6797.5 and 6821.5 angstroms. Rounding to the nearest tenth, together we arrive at 4.1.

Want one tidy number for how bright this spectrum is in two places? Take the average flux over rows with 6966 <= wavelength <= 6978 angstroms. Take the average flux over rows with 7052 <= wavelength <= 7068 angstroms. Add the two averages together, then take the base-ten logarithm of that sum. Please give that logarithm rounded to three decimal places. 1.771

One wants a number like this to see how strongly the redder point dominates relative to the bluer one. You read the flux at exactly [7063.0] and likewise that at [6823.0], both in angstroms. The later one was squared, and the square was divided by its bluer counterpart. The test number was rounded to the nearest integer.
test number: 27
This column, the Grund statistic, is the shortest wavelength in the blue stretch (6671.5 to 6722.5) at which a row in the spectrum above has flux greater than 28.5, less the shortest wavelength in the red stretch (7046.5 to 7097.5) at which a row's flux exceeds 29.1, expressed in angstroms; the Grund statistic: -375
